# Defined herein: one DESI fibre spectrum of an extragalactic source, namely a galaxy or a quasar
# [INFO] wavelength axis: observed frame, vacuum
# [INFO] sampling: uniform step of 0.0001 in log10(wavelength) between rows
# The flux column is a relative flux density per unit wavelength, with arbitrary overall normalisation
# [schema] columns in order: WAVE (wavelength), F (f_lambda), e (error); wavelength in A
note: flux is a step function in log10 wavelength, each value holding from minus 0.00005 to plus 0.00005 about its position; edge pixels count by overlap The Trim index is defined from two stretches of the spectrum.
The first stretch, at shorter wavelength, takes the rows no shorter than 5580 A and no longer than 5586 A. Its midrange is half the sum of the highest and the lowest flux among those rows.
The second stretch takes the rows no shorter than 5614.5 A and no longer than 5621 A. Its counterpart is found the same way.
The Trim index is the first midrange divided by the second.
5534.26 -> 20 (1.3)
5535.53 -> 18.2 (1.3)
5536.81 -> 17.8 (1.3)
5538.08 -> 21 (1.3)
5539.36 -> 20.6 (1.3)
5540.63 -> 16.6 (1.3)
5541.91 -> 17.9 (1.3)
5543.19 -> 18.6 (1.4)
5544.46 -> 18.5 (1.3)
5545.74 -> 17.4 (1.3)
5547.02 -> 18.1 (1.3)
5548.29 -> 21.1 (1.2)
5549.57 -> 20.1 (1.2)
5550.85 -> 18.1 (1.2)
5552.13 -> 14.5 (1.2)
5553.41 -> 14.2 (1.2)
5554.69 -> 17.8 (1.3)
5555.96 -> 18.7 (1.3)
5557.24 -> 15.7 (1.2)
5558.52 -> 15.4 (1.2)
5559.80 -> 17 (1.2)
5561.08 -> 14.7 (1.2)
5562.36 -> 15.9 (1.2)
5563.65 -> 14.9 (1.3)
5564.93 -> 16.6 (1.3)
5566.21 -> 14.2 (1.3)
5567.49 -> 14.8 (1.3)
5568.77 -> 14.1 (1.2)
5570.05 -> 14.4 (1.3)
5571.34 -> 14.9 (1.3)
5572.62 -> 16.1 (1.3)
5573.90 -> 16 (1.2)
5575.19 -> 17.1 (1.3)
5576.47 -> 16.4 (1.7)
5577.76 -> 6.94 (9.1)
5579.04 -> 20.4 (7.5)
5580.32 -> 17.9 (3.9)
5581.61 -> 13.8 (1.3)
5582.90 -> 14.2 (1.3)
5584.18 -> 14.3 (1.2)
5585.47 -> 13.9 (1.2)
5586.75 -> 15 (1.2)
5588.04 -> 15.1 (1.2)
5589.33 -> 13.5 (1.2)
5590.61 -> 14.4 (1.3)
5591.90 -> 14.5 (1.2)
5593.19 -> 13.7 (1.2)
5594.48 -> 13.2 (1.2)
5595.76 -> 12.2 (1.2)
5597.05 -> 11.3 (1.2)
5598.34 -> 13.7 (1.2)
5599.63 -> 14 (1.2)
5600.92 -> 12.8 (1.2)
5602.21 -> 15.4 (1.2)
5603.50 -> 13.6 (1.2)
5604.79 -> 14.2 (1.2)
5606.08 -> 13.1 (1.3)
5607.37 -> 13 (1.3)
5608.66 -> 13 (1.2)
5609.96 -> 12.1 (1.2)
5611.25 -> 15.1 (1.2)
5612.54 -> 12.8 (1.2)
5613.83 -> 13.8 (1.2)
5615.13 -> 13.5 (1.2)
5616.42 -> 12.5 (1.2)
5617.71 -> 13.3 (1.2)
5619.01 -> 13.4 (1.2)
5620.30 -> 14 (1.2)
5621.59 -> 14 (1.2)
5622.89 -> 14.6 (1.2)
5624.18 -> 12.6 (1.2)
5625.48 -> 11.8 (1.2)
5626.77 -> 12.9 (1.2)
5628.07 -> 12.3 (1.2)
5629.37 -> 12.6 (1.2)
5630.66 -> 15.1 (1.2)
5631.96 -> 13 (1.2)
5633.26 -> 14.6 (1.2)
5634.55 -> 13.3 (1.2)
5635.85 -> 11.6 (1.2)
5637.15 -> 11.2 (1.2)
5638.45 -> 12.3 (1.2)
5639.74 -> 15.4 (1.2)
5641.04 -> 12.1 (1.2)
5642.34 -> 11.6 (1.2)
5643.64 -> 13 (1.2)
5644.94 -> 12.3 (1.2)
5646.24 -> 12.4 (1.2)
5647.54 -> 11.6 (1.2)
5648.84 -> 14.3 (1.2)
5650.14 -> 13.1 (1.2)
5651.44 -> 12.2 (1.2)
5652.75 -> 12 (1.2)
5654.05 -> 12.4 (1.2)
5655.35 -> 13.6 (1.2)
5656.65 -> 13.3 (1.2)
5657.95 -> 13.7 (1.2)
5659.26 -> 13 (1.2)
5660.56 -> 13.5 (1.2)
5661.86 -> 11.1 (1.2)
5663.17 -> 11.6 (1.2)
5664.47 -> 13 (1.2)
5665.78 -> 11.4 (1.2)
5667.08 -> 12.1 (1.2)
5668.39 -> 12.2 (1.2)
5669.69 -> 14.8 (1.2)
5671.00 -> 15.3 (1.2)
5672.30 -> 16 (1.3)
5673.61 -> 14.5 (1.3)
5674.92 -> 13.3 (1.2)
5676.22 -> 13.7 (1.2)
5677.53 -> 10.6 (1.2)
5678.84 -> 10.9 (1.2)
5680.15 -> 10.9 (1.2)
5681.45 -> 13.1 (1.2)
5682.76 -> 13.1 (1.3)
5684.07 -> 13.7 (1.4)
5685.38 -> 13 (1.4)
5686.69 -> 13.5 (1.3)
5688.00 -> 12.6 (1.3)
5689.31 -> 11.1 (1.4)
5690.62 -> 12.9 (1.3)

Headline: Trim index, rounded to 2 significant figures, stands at 1.2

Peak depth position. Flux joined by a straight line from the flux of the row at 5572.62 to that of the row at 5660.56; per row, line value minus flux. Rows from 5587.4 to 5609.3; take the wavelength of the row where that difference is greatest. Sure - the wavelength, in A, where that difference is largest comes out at 5597.05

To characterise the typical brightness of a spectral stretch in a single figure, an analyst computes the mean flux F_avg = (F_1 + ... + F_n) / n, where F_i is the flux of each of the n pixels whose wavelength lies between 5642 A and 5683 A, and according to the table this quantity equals 12.8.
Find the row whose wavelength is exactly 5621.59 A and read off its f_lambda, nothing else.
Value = 14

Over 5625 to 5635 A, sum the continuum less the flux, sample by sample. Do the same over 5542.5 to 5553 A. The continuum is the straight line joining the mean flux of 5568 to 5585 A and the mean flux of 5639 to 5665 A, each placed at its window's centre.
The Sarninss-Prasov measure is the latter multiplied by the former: -36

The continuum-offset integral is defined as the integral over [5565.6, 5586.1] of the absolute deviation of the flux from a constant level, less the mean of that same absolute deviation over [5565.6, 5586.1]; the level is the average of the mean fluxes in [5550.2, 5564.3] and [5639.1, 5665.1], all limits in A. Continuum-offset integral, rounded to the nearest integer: 34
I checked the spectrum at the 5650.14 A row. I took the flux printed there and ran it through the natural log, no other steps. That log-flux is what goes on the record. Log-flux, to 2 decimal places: 2.57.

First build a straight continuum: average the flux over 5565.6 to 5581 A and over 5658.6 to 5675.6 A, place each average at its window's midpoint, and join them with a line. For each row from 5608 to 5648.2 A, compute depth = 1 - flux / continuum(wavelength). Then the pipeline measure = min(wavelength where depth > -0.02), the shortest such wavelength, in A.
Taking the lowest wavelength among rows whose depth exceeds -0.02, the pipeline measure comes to 5608.66 A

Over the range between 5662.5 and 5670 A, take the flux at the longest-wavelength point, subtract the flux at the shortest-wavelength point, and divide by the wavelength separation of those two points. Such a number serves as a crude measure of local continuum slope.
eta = 0.49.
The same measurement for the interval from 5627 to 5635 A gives 0.15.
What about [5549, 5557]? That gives -0.22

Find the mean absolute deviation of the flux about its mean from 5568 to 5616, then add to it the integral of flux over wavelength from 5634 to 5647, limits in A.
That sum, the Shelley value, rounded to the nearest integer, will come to 164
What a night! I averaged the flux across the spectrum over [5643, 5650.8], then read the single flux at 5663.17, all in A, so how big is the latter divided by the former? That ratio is 0.91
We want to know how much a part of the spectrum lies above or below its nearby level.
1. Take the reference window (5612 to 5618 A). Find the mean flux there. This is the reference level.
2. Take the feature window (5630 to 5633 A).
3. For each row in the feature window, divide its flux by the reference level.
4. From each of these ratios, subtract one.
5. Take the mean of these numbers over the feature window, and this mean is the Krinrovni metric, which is 0.07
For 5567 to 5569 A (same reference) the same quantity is 0.10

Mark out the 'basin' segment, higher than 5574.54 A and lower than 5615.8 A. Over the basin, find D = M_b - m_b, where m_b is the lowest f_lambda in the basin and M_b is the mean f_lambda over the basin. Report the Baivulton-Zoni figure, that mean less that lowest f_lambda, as 7.1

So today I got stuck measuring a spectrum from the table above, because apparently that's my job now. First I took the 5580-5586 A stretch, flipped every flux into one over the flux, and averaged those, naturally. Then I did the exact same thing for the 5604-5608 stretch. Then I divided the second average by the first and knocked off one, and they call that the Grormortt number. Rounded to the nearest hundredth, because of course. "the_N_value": 0.09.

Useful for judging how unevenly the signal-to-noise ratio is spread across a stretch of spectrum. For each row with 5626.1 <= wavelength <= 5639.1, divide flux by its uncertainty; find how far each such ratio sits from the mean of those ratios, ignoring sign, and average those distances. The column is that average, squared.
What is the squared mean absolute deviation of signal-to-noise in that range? 0.55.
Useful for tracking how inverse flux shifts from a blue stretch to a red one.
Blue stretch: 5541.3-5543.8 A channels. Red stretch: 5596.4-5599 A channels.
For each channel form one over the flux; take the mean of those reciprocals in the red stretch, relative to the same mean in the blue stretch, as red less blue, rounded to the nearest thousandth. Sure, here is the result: 0.026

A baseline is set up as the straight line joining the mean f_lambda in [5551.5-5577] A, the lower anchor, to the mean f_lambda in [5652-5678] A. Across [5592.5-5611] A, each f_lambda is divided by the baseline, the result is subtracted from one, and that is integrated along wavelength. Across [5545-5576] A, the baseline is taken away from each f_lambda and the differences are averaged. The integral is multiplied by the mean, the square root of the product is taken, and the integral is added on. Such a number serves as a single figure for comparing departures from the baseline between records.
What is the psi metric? 2.8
